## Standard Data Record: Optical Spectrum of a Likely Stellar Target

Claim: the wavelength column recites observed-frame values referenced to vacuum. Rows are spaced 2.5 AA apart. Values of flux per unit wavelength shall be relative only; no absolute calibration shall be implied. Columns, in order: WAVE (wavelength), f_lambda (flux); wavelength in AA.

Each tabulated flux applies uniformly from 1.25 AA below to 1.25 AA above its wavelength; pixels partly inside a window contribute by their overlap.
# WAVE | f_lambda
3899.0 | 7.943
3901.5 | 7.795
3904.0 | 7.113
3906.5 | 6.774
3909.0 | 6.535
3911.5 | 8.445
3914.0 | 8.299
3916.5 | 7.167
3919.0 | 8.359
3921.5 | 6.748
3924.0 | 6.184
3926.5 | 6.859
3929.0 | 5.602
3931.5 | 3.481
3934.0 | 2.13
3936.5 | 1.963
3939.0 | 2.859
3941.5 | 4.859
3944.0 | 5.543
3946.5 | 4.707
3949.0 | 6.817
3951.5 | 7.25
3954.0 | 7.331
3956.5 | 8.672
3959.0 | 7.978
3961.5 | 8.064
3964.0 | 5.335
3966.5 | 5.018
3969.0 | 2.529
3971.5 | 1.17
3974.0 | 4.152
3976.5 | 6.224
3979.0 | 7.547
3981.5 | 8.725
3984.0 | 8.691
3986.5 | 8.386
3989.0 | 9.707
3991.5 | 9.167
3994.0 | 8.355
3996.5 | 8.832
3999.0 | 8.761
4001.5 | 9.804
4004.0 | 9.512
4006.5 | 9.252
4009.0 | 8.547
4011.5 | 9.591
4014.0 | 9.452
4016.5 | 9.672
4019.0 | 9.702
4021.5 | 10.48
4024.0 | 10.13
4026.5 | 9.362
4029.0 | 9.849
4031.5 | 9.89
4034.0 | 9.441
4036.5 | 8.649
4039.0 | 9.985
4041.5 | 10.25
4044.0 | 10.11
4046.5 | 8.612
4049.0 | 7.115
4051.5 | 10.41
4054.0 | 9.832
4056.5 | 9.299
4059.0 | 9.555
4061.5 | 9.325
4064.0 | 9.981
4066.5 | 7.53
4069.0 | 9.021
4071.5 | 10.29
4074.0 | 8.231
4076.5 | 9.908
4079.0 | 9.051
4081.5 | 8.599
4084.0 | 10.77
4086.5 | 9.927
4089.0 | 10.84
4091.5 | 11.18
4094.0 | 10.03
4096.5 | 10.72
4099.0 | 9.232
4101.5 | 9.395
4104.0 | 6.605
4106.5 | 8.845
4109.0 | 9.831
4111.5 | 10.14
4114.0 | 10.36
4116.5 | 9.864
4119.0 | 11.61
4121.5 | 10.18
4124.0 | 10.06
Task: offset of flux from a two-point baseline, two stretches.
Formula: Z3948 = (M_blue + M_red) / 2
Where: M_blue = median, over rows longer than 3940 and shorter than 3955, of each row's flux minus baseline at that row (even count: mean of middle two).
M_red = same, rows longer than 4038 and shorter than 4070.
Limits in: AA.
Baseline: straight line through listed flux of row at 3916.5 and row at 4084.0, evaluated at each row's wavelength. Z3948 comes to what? -1.2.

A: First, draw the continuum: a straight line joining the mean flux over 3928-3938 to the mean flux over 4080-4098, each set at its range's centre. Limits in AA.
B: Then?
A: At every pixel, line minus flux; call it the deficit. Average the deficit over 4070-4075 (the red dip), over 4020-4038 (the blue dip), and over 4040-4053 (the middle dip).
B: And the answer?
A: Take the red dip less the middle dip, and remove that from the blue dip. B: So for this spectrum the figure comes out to -3.3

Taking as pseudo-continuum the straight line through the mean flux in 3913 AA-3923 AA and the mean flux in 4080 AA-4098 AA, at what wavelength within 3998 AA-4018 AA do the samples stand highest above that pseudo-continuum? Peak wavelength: 4001.5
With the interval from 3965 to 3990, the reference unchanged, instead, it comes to 3989.0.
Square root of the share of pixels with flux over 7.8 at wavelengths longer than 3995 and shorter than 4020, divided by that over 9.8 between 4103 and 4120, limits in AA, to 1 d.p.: 1.2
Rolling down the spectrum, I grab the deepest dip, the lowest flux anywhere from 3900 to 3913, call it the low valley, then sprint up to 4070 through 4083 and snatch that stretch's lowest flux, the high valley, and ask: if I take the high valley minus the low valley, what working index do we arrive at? 1.7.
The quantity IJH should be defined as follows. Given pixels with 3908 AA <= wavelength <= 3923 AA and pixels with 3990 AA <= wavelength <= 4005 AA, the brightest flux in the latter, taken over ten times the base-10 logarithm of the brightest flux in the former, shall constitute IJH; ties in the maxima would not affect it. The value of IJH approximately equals 1.06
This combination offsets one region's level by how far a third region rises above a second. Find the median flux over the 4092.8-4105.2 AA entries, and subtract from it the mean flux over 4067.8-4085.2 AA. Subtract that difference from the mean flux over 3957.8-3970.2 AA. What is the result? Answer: 5.8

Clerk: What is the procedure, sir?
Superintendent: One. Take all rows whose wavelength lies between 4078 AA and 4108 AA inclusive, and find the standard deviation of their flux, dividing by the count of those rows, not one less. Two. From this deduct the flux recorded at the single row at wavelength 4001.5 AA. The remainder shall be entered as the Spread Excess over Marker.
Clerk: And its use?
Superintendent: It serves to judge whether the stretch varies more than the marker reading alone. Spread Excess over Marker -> -8.6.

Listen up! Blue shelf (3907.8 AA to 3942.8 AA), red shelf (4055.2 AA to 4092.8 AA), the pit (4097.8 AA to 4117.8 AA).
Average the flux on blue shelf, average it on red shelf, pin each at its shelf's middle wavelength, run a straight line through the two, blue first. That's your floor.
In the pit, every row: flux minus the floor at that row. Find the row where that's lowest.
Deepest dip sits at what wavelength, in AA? 4104.0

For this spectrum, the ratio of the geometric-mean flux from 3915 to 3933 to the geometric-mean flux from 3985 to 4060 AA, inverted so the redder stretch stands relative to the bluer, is 1.52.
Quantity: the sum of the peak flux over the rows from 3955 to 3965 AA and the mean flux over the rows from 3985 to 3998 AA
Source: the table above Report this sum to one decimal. 17.6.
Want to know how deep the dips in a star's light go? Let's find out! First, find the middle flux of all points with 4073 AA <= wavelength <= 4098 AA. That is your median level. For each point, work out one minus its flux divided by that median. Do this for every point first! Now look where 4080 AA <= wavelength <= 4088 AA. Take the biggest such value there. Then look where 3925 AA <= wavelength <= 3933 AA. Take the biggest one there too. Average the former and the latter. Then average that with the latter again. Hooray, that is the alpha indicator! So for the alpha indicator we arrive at 0.52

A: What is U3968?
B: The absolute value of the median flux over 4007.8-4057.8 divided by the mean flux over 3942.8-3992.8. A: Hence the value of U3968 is 1.46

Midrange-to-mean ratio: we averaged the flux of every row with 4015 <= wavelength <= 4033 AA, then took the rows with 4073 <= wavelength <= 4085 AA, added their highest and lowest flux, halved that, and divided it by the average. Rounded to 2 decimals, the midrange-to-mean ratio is 0.96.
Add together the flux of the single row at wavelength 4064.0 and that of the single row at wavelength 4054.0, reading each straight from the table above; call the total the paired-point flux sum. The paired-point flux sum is 19.8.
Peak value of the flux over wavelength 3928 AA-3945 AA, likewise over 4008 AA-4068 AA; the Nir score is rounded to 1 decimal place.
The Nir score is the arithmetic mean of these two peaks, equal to 8.0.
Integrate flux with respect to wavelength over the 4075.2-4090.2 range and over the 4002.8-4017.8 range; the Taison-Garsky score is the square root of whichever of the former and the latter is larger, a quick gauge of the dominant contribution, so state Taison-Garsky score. 12.15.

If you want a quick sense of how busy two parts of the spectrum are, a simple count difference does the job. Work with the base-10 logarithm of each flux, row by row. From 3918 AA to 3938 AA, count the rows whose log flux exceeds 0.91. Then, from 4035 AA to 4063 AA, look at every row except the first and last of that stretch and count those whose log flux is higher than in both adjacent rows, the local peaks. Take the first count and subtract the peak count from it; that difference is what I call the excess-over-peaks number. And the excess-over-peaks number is -2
